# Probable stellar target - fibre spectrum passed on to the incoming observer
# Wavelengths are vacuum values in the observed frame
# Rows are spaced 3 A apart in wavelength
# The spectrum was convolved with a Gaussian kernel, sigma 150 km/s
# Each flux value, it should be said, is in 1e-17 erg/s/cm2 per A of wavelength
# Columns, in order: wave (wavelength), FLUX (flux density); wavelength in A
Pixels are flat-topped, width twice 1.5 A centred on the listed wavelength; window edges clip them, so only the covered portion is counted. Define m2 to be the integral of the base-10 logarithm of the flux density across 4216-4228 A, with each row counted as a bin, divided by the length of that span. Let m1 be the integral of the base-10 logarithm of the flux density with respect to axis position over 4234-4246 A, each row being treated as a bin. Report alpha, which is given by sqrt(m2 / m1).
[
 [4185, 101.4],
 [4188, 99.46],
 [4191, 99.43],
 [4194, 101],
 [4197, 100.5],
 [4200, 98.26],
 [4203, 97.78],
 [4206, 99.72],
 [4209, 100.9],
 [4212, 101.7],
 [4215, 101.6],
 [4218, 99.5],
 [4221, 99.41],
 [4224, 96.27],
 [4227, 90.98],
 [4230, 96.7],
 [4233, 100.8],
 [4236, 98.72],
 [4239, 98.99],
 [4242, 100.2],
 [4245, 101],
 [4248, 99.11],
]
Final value 0.288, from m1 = 24.0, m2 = 1.99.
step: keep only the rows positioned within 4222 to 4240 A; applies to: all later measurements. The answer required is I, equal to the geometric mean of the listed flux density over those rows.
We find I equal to 97.0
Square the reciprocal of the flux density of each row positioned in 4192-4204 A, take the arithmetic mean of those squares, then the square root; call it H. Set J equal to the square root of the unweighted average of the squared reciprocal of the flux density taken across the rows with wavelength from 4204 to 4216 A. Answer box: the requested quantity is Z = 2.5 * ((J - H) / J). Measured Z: -0.04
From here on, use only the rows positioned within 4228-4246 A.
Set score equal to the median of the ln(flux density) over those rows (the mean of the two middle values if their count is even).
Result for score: 4.60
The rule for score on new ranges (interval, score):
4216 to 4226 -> 4.60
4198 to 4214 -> 4.60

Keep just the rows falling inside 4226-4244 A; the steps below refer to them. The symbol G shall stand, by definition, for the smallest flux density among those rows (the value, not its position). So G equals 90.98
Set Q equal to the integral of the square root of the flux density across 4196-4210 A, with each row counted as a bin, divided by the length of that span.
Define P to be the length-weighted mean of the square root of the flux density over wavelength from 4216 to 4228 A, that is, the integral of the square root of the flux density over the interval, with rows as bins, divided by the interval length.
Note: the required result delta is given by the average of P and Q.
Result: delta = 9.91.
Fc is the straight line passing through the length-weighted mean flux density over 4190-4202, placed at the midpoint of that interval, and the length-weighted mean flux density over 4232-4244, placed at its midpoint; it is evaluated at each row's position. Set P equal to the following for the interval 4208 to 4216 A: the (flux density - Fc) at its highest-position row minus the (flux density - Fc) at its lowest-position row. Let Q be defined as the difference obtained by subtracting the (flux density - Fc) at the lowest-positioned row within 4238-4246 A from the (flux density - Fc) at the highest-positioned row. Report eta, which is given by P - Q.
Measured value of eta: -1.3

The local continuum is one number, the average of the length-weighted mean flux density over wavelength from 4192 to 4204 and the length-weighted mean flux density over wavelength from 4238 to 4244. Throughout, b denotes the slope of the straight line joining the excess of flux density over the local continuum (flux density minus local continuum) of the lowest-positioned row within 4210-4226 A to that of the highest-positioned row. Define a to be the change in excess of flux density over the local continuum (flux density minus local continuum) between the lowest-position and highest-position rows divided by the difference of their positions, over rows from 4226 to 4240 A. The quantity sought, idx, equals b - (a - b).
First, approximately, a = 0.7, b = -0.5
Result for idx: -1.6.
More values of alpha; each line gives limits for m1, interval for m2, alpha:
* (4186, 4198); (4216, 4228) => 0.288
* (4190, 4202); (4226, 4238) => 0.288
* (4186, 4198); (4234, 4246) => 0.289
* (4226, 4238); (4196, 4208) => 0.289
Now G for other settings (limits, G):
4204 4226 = 96.27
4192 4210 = 97.78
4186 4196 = 99.43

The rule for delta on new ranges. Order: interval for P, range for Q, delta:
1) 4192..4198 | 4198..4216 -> 10.02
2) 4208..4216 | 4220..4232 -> 9.93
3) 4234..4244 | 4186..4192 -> 9.98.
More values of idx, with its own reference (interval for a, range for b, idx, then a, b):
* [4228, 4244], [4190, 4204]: -0.6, 0.3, -0.1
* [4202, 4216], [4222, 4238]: 0.1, 0.3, 0.2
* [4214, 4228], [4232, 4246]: 0.9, -0.9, 0.0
